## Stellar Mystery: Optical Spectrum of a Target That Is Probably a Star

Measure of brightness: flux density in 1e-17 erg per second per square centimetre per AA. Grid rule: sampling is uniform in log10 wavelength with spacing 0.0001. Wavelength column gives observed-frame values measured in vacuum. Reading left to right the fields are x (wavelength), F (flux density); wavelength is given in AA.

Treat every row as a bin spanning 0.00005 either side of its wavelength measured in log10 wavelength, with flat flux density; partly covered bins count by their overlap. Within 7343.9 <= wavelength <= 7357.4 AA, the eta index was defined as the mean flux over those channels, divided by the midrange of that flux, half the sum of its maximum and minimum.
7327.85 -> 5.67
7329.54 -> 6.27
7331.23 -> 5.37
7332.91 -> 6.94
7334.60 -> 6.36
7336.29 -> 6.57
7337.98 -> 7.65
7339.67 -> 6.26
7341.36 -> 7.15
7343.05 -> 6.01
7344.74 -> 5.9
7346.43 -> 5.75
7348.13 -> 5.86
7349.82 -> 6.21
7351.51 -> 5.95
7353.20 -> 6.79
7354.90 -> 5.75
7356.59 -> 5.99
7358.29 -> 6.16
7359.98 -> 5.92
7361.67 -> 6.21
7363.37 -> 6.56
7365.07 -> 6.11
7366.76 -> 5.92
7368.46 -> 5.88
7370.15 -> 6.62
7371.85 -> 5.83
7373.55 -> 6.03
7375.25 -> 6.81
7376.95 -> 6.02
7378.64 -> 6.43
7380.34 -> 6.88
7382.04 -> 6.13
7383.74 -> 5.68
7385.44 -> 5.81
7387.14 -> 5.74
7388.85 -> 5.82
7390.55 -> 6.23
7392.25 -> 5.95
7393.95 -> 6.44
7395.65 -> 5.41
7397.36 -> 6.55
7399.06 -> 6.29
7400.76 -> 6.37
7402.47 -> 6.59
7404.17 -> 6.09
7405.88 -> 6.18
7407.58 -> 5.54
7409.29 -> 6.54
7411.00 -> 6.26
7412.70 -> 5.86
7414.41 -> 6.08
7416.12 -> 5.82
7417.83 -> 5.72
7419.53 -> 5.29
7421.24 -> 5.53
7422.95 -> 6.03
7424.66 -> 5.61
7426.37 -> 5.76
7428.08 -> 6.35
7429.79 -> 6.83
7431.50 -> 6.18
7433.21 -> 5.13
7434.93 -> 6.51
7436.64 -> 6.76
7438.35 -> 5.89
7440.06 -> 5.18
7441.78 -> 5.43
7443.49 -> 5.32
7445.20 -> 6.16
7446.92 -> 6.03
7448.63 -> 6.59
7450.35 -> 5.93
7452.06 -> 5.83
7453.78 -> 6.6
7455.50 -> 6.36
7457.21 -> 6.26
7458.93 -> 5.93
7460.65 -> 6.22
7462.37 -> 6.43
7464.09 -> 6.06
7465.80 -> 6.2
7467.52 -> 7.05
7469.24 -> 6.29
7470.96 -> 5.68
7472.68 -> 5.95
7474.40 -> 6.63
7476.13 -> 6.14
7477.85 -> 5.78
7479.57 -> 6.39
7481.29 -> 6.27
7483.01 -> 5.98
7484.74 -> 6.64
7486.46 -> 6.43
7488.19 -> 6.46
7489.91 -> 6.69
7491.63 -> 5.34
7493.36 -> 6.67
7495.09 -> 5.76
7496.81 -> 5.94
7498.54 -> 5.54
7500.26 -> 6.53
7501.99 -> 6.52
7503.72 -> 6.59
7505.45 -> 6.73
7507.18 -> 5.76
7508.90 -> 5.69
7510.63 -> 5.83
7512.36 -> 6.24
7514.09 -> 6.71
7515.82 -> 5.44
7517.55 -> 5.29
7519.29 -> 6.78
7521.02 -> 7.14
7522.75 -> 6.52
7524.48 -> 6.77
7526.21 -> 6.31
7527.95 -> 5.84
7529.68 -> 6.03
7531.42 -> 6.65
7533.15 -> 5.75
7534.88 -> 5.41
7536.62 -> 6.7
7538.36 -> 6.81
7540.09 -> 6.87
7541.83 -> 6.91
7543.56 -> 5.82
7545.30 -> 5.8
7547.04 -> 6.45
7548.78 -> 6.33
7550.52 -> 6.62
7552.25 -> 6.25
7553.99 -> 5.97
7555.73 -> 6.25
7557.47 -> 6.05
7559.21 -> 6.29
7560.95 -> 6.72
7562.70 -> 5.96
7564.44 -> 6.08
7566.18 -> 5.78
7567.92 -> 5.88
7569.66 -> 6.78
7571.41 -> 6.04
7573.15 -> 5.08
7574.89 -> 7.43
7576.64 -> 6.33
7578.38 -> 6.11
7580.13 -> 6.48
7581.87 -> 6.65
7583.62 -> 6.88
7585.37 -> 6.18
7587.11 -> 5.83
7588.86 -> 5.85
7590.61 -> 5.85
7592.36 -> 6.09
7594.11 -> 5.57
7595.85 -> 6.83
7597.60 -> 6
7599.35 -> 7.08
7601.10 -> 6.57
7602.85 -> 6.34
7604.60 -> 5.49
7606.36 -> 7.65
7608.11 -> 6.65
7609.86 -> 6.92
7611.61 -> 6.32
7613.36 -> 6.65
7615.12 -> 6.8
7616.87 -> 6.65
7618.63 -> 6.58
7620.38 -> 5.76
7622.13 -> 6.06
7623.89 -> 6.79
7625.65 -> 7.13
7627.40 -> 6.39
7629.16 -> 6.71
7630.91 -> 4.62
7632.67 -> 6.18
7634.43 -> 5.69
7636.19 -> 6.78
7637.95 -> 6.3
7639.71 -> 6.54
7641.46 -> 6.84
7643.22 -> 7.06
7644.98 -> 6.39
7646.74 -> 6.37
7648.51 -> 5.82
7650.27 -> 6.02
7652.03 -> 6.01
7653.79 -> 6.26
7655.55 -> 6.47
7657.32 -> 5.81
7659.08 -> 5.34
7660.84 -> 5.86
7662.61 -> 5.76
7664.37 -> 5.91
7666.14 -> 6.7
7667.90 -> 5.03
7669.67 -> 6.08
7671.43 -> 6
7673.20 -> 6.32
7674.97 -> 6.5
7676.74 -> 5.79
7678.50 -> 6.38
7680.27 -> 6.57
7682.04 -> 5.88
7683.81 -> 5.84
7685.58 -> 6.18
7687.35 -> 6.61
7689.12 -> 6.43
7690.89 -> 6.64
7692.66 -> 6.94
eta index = 0.961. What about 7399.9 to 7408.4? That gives 1.015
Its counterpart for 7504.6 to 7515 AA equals 0.992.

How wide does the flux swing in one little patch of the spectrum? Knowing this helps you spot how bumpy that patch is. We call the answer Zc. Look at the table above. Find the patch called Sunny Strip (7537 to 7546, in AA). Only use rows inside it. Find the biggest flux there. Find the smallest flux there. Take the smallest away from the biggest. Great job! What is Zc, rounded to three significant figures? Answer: 1.11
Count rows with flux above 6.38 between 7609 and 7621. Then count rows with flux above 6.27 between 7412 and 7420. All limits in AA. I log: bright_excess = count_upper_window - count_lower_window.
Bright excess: 5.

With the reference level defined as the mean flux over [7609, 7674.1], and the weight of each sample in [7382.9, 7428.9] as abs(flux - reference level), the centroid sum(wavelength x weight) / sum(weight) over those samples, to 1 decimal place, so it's 7406.9 AA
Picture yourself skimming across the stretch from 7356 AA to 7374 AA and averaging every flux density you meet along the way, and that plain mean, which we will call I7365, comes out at 6.11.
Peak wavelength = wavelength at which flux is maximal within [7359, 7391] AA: 7380.34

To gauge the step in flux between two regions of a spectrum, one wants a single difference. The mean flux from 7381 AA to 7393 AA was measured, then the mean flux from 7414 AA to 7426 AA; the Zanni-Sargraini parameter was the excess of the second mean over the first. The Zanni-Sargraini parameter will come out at -0.2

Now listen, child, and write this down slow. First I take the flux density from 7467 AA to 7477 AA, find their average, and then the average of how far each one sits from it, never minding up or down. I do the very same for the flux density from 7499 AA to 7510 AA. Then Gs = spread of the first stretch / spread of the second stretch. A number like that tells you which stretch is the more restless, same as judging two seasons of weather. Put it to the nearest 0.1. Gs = 1.0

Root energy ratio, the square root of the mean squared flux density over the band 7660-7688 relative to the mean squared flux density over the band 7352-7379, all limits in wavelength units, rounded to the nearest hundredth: 0.98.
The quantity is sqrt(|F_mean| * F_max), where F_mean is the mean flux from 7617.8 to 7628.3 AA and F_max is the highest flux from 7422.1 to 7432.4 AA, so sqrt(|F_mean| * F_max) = 6.64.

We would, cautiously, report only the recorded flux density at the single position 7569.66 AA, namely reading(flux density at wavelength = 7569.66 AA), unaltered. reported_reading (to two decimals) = 6.78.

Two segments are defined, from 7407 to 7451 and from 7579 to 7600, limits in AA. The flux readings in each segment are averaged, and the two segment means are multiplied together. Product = 37.2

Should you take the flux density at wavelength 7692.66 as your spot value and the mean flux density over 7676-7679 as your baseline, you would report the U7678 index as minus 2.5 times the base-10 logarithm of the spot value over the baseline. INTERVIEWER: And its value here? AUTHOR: -0.14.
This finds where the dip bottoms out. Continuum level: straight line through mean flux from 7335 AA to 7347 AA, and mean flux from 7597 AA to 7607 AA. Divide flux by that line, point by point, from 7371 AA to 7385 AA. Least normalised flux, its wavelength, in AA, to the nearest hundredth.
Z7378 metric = 7383.74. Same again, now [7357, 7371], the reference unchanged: 7368.46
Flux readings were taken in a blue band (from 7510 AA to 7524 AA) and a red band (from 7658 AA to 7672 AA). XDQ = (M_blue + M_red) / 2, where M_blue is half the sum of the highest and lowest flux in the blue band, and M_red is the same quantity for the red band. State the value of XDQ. 6.04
